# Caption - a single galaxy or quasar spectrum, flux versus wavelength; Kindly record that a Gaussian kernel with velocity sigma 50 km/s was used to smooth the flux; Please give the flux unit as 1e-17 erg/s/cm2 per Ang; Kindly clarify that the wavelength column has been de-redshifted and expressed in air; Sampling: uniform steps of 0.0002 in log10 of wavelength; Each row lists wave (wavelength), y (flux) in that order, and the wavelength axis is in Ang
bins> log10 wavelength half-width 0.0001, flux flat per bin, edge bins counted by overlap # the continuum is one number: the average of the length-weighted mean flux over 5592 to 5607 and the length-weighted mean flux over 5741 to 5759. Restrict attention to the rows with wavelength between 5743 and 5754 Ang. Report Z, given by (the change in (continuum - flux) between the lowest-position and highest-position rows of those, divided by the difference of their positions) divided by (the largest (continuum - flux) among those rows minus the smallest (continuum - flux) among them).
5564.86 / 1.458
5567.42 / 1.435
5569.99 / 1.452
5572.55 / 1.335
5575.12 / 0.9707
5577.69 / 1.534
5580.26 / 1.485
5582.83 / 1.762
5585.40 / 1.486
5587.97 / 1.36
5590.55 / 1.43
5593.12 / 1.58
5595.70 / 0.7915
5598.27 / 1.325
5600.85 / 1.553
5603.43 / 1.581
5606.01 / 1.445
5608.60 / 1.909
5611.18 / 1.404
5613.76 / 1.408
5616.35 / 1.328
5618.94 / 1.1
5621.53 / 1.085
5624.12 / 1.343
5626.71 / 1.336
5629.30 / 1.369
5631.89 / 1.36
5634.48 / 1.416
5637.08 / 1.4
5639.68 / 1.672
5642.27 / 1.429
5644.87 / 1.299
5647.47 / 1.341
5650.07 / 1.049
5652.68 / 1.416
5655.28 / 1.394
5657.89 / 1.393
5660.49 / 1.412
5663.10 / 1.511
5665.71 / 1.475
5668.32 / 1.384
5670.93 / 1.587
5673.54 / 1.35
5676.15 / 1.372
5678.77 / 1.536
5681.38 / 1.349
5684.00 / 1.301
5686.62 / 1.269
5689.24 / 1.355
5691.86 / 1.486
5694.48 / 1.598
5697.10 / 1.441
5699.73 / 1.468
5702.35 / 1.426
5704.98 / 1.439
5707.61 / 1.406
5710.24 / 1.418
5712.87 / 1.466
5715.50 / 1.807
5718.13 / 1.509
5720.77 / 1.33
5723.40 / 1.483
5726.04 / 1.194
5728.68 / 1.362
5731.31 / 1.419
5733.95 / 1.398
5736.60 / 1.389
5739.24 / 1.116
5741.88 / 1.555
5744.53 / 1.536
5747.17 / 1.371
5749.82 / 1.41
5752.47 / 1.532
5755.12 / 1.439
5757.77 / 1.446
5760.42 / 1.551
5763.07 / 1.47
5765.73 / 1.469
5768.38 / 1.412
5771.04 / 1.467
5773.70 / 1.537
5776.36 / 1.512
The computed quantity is 0.00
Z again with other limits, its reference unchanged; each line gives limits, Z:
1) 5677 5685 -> 0.19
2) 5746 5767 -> -0.03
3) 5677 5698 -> 0.02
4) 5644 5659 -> -0.02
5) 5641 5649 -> 0.13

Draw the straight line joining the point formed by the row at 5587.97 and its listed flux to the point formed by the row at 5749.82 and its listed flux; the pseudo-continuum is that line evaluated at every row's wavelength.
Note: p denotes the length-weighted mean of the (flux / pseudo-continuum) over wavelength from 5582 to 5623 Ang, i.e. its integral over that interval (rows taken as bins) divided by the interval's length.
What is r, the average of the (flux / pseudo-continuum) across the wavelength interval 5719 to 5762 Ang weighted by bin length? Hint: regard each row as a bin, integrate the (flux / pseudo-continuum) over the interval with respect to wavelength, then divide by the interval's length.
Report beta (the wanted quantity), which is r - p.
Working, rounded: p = 1.03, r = 1.00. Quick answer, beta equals -0.028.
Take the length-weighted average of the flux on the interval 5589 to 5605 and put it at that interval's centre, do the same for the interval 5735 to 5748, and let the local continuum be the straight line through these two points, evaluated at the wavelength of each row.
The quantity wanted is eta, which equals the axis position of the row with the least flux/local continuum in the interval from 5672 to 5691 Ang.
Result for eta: 5686.62 Ang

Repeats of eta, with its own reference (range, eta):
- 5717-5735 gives 5726.04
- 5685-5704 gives 5686.62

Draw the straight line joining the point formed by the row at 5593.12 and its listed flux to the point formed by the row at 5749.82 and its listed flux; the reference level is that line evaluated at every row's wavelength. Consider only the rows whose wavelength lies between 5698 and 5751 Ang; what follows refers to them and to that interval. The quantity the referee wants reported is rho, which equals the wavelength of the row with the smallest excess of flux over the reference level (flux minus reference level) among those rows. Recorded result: 5739.24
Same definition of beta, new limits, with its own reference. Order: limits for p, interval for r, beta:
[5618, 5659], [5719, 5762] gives 0.028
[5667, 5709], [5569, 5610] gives 0.033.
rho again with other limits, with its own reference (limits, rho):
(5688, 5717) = 5689.24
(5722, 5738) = 5726.04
